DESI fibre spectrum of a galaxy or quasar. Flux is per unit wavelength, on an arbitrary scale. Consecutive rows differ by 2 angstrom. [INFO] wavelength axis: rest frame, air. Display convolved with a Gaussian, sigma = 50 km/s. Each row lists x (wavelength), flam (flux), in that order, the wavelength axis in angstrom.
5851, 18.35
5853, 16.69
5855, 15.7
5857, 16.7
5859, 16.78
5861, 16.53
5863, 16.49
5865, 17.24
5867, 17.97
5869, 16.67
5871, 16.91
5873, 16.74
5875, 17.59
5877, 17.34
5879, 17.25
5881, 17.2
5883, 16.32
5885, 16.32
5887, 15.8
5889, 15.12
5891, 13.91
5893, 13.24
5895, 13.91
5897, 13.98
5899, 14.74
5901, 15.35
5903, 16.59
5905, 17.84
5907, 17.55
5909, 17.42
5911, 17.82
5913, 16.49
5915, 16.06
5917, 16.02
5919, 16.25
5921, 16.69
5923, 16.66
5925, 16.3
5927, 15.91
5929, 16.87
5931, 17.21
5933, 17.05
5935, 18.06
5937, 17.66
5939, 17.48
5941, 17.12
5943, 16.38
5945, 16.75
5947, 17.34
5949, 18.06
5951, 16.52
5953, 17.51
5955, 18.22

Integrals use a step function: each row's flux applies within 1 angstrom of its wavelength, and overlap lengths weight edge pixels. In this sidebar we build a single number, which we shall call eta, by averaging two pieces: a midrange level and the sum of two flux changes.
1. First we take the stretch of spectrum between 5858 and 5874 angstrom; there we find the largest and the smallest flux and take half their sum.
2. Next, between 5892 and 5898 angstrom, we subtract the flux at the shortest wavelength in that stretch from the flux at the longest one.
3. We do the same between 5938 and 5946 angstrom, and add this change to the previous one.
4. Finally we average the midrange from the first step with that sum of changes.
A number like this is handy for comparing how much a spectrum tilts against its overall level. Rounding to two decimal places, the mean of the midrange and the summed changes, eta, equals 8.62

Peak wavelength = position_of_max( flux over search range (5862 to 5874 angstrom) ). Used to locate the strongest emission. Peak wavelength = 5867 angstrom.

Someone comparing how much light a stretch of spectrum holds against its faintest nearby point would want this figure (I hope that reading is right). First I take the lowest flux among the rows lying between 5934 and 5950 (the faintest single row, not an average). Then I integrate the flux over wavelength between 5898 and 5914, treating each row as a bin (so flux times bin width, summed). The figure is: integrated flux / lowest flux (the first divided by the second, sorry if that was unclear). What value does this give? 16.34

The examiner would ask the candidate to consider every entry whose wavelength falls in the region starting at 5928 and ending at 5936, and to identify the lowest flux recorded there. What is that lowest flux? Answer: 16.87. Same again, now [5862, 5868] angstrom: 16.49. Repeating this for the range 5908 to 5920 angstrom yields 16.02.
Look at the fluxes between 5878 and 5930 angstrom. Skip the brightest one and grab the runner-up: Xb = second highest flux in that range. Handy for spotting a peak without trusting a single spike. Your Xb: 17.82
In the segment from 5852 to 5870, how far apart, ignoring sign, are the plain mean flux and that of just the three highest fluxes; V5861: 0.58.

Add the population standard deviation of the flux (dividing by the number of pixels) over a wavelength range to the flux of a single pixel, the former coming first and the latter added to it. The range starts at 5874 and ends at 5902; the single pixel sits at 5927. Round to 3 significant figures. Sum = 17.3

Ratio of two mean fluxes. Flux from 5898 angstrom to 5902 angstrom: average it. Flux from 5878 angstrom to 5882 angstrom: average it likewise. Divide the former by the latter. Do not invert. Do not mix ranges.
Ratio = 0.87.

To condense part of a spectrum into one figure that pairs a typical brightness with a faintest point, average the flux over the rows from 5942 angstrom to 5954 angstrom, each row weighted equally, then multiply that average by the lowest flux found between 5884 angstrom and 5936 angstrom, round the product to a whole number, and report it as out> 226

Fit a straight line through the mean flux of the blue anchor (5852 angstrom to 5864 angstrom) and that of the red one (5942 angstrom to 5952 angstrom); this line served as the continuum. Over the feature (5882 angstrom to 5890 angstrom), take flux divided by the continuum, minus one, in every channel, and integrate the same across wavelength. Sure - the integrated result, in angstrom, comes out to -0.4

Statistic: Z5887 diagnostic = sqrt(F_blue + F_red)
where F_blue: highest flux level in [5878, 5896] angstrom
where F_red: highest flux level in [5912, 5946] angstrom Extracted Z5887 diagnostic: 5.94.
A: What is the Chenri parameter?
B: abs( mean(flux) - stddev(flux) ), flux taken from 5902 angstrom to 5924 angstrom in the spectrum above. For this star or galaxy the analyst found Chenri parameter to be 16.2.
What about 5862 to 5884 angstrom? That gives 16.6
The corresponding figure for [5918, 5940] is 16.3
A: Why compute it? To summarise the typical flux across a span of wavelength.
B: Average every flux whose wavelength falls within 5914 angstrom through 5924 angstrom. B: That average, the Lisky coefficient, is 16.3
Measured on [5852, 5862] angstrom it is 16.5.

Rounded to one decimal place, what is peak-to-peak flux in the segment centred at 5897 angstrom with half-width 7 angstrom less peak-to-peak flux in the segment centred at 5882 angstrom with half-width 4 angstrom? 2.4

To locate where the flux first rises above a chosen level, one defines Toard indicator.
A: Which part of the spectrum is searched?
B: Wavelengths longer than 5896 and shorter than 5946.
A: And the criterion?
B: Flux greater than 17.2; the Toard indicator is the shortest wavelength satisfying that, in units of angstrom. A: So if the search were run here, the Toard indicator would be 5905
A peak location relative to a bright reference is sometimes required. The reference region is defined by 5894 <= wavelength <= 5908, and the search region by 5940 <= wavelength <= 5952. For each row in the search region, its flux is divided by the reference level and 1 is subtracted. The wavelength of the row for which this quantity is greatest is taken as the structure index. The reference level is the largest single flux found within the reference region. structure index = 5949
